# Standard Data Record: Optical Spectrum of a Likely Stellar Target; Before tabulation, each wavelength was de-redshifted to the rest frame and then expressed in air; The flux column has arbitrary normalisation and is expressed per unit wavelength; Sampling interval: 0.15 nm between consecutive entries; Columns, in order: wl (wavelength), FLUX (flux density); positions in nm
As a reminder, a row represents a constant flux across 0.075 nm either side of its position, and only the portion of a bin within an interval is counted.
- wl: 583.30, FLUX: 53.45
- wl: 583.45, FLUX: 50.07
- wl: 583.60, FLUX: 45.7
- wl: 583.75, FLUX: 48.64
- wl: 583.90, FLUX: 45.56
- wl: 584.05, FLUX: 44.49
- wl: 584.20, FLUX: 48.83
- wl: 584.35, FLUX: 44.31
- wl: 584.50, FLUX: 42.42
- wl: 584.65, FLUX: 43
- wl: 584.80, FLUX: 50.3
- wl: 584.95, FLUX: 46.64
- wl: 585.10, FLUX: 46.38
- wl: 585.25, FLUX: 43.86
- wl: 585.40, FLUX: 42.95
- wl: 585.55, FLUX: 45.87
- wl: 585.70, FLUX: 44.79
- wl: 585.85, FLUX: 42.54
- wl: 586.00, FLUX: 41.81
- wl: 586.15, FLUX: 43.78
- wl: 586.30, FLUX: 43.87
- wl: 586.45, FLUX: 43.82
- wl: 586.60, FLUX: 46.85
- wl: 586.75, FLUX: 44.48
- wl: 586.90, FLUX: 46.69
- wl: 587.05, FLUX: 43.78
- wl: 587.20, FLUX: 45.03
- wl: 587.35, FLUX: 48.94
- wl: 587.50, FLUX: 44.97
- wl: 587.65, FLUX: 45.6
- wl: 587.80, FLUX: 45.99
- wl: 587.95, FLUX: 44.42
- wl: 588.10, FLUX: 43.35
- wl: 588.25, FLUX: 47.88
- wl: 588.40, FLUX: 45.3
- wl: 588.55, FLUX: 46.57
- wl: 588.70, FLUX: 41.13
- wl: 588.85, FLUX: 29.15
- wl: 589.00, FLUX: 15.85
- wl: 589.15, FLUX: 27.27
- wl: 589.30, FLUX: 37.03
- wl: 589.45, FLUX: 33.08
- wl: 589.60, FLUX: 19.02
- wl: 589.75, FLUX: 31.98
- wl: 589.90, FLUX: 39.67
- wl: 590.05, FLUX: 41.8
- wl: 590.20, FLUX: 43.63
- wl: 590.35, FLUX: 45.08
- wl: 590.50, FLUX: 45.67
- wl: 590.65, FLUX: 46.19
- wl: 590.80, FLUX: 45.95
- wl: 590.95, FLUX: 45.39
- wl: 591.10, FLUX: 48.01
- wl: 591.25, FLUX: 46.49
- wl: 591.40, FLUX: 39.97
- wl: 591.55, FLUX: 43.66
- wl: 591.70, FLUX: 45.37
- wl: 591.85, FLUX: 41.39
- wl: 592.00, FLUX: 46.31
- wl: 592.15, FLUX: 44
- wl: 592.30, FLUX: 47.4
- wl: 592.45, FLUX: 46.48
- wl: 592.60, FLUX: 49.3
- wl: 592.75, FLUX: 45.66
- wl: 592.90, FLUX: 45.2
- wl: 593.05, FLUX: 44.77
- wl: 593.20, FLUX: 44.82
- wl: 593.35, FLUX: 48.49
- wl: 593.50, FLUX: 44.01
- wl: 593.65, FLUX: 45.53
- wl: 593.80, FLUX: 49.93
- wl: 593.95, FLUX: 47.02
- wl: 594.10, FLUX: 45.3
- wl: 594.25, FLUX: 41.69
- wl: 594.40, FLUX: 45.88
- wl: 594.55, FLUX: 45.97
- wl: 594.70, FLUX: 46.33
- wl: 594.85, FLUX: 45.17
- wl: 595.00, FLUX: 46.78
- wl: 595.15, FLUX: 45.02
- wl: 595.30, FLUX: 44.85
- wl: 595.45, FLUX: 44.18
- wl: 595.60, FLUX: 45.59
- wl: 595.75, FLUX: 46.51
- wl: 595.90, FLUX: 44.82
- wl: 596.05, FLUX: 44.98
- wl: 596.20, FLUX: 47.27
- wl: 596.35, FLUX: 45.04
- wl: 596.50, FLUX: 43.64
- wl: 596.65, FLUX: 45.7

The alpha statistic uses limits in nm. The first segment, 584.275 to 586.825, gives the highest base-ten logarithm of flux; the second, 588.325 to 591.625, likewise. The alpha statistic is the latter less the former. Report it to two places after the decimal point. -0.02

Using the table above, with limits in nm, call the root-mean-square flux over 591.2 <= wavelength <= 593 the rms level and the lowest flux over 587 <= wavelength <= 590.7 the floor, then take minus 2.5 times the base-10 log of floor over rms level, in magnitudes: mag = 1.1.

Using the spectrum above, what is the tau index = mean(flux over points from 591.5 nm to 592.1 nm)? 44.2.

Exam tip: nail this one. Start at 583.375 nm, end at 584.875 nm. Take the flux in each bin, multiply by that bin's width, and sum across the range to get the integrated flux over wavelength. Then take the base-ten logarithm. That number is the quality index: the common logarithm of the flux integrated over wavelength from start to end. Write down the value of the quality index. 1.84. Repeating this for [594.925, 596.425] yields 1.83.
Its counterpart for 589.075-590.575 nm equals 1.74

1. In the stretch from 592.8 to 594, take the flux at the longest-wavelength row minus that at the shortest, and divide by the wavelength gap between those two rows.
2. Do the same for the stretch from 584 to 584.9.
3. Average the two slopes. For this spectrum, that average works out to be 4.7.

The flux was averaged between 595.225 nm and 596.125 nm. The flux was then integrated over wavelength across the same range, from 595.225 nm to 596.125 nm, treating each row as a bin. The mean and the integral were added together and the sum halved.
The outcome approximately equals 42.9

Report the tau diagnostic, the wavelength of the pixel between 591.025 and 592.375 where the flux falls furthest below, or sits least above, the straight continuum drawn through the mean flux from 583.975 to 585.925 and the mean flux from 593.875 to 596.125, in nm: 591.40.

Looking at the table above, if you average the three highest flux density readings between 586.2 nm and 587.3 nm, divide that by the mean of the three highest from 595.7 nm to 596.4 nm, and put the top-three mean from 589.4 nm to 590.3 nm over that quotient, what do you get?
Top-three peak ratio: 42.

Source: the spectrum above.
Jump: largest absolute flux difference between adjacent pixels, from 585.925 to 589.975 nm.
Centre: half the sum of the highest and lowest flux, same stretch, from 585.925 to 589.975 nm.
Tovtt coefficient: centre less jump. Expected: 18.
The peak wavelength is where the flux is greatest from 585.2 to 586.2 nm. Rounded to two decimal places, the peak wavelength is 585.55 nm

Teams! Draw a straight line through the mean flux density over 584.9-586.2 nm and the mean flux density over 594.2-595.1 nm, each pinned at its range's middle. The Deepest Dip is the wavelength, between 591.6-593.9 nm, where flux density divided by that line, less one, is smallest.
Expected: 591.85 nm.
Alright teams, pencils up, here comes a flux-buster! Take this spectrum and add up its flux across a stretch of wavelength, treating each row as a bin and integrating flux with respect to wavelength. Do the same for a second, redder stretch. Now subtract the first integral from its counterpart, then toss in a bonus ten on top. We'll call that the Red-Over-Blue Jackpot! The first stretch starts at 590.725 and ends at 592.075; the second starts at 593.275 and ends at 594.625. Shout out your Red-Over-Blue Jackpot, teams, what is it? 11.7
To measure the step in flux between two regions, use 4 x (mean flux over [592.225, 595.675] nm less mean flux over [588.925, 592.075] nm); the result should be 26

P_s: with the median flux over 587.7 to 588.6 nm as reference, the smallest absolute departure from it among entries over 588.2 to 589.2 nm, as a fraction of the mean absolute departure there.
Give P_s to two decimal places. 0.03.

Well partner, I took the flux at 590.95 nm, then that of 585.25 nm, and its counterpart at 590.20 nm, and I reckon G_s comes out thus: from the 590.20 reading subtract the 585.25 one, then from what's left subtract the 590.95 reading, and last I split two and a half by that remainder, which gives -0.055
